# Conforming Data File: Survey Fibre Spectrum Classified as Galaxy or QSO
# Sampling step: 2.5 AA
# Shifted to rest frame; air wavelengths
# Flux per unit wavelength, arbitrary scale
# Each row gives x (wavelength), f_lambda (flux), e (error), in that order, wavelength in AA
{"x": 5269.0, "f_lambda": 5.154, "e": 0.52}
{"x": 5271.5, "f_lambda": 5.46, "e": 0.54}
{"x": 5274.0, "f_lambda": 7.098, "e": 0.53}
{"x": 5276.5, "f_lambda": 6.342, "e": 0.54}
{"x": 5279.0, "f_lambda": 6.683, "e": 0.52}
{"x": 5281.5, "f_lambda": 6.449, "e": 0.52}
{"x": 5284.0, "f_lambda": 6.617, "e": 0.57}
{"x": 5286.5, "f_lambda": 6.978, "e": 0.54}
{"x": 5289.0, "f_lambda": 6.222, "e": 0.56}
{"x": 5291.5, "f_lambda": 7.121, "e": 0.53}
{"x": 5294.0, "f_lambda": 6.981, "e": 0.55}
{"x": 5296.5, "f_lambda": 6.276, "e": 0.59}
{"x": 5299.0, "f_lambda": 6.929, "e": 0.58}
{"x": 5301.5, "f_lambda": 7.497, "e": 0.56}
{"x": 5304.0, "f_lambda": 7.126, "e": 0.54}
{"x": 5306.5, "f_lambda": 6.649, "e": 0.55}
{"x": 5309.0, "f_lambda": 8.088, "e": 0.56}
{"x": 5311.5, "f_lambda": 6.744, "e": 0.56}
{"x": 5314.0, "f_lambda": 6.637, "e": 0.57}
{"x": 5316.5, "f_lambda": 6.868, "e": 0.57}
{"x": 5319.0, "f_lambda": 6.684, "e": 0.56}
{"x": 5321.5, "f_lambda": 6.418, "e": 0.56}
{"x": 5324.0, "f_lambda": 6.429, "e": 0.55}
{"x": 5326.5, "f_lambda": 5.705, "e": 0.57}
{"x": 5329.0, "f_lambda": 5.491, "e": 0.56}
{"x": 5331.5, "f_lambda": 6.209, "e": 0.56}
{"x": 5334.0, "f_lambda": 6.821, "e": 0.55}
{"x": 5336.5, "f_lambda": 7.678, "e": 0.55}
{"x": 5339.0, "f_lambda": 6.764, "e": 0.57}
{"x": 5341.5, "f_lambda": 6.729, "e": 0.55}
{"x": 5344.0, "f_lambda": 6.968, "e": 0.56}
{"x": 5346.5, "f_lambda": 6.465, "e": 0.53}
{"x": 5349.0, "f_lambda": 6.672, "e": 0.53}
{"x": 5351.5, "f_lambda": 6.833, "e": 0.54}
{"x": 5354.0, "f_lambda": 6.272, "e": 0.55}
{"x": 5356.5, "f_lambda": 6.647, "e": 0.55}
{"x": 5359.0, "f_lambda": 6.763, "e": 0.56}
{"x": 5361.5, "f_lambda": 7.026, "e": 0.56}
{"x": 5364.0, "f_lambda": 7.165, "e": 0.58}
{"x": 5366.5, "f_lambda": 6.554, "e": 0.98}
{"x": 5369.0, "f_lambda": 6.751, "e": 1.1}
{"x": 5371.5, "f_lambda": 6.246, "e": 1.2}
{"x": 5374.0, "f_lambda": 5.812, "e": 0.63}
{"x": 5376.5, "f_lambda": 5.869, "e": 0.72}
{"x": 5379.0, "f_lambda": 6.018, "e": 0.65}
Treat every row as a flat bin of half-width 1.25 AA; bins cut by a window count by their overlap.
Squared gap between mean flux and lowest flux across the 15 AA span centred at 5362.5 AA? 0.07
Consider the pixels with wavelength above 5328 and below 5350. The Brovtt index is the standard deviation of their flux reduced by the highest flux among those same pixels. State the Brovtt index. -7.1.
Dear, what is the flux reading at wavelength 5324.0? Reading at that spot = 6.429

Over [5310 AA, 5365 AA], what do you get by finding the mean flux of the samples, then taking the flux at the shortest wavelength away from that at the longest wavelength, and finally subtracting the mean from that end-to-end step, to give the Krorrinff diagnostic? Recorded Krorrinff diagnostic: -6.2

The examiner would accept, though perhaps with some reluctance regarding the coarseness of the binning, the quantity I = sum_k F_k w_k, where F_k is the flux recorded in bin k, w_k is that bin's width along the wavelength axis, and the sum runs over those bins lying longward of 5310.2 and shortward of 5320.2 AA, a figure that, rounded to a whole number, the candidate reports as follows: 67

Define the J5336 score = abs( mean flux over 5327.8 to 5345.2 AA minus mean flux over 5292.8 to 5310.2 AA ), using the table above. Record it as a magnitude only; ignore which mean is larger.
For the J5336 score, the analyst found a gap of 0.41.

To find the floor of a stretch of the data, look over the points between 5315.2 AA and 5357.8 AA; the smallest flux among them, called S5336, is 5.491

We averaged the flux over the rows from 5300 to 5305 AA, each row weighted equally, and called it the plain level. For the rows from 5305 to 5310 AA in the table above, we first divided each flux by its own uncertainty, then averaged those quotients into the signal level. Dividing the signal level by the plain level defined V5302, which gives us 1.81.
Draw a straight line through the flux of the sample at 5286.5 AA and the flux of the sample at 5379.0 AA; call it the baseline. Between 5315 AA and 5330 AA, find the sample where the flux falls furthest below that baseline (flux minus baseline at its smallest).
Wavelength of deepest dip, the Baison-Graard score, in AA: 5329.0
